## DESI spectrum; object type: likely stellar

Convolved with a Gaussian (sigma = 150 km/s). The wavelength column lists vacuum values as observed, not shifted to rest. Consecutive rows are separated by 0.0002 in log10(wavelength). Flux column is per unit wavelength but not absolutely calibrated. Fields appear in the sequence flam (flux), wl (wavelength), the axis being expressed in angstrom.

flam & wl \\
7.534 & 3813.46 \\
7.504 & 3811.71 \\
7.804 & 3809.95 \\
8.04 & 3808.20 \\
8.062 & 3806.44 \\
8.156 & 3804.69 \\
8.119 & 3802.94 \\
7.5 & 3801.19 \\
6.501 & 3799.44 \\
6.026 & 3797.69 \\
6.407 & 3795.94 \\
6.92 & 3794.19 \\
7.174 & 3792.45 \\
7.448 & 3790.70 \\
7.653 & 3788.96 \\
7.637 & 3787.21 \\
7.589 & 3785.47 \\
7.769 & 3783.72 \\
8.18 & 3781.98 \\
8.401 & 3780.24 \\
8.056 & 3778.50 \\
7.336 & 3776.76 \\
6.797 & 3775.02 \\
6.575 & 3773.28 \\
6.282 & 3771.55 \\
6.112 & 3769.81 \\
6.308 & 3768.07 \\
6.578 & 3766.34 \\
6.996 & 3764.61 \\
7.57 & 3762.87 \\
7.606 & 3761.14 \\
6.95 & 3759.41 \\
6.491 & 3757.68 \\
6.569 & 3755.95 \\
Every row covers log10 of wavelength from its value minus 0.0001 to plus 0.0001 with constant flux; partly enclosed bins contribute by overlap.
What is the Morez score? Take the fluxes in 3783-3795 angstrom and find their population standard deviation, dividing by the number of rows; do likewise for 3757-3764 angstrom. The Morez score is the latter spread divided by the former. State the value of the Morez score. 1.6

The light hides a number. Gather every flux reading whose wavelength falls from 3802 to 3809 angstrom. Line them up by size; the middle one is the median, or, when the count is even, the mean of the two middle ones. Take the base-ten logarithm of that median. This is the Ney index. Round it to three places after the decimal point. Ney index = 0.908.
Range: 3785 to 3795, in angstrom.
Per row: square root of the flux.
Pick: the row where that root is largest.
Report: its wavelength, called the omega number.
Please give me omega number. 3788.96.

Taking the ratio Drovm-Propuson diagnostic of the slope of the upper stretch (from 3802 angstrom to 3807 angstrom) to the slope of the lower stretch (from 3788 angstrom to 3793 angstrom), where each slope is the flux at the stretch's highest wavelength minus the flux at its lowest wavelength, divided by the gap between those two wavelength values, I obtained 0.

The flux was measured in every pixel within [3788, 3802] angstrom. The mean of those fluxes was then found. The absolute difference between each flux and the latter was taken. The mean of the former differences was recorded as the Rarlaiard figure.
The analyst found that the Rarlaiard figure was 0.49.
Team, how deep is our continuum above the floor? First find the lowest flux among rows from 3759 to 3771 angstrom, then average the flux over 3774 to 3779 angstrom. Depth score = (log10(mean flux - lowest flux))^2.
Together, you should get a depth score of 0.01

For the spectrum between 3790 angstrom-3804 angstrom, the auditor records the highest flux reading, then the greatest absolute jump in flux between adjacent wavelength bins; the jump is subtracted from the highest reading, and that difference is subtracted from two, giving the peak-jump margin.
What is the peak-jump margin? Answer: -5.1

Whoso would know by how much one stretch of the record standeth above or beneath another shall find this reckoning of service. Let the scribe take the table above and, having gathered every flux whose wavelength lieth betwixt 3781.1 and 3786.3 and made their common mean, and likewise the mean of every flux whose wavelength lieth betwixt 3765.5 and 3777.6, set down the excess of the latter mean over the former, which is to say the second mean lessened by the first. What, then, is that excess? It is -1.3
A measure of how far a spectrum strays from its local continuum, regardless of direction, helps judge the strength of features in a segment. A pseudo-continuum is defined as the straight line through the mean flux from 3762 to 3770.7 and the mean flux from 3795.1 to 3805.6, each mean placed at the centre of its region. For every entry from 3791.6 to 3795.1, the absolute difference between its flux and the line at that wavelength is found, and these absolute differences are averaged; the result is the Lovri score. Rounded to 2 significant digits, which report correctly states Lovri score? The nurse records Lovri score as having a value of 0.14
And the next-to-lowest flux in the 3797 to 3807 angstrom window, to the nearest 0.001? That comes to 6.501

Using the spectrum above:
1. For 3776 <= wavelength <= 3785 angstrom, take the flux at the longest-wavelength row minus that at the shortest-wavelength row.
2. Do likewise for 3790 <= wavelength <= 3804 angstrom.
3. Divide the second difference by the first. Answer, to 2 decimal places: 1.55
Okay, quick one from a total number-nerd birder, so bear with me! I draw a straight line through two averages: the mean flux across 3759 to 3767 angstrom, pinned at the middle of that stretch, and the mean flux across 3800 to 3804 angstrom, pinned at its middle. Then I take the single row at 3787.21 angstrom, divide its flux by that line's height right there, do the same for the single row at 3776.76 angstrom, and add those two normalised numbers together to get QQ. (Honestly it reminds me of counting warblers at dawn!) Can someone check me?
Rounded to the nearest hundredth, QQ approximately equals 2.01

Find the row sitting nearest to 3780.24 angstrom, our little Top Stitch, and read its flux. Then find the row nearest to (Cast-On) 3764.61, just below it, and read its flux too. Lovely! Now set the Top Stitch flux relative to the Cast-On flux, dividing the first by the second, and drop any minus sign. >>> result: 1.20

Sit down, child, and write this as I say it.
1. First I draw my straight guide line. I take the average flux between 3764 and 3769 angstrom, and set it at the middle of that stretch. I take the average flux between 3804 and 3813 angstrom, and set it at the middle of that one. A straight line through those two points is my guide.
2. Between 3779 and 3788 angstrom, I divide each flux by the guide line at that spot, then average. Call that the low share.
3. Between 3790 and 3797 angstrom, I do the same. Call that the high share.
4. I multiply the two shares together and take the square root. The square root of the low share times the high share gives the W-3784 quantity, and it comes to 1.02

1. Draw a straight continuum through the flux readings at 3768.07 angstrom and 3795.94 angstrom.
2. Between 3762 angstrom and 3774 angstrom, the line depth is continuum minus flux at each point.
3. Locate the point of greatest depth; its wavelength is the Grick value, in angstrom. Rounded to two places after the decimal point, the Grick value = 3769.81 angstrom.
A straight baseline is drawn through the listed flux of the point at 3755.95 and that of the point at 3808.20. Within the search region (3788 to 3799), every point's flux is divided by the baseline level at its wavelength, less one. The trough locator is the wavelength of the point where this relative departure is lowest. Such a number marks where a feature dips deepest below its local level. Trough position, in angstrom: 3797.69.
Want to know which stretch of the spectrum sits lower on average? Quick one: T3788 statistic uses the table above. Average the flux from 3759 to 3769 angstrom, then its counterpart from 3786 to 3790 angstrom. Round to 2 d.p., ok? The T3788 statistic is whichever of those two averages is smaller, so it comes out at 7.00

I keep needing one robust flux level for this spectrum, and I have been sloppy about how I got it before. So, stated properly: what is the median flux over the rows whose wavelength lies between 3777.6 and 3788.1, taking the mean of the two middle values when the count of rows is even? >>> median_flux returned 7.9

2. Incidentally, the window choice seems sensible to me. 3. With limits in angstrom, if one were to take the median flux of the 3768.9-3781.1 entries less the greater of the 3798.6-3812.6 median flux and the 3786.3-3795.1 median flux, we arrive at -1.1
